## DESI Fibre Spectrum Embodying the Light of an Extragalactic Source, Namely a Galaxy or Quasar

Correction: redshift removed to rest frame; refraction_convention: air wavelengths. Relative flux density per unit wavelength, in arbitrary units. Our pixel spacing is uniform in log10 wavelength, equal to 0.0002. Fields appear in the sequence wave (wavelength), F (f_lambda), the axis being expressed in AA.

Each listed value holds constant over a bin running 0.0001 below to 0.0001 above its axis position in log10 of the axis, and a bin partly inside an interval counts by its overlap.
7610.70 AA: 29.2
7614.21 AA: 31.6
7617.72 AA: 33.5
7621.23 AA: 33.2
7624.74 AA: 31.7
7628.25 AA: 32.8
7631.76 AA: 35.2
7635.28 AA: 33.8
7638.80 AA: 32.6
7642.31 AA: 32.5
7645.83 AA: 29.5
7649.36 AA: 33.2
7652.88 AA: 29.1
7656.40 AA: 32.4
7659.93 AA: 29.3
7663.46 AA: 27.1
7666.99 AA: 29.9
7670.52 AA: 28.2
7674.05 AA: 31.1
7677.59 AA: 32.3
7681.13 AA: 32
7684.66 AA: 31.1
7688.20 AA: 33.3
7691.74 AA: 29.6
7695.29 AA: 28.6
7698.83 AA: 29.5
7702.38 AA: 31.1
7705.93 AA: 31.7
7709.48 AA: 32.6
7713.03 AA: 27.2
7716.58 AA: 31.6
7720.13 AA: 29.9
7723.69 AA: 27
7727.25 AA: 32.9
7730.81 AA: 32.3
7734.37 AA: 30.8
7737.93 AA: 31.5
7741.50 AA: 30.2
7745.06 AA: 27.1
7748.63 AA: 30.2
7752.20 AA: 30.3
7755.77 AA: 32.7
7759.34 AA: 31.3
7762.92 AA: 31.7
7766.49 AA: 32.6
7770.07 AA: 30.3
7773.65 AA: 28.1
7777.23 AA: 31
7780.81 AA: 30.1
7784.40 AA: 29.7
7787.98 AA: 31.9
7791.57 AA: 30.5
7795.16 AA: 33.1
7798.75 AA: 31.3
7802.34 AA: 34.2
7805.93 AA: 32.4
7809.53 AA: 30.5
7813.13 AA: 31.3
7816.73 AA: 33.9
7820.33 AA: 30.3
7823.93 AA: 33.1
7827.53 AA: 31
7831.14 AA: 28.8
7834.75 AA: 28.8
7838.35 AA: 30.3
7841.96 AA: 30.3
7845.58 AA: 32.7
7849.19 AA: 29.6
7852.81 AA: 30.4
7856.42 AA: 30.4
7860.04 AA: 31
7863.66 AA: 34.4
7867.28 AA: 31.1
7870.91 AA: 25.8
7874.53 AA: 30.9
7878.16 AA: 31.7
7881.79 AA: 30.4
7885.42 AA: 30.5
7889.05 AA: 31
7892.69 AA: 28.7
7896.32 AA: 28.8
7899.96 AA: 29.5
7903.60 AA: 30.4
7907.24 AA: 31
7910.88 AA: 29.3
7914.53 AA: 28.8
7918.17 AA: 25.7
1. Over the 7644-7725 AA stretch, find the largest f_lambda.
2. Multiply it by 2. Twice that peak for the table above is 67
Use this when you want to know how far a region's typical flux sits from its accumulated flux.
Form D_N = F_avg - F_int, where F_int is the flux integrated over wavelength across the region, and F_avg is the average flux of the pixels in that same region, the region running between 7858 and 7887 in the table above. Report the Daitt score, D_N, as -860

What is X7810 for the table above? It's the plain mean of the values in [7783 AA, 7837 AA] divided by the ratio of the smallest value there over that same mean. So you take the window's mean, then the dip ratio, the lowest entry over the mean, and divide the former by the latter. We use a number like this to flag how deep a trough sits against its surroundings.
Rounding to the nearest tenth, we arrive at 34.2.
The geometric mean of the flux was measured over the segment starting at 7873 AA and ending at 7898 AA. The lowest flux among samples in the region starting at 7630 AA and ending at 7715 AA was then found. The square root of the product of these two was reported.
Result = 28.6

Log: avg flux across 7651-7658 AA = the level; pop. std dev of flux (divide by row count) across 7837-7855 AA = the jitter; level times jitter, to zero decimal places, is 33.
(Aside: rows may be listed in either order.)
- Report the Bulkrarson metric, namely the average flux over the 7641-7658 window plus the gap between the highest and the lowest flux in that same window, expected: 35.4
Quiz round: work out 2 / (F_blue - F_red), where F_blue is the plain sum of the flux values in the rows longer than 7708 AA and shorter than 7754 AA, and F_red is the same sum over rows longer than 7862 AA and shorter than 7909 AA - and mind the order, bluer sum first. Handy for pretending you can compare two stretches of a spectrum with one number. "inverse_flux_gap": -3.3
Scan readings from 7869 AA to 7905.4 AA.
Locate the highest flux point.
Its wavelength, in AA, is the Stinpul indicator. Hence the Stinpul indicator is 7878.16 AA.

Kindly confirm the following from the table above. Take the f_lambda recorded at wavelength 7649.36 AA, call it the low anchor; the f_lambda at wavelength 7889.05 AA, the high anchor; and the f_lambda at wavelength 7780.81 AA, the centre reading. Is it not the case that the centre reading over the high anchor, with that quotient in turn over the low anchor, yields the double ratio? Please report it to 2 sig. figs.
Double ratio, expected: 0.029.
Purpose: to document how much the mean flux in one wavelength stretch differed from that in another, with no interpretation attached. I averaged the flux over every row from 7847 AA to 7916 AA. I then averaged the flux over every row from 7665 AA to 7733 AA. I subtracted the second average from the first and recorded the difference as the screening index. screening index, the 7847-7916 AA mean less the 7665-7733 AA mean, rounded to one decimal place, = -0.4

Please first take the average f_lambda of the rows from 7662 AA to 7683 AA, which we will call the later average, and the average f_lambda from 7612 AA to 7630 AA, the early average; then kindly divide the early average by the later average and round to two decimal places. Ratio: 1.08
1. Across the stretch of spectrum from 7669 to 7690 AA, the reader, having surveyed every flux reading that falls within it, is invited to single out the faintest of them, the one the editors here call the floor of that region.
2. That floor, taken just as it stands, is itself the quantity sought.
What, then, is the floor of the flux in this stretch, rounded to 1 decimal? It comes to 28.2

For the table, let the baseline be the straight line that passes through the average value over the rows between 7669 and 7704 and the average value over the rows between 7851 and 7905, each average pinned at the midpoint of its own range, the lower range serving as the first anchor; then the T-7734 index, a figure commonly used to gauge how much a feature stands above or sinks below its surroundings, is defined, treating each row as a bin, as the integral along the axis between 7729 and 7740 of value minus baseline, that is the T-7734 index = 10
